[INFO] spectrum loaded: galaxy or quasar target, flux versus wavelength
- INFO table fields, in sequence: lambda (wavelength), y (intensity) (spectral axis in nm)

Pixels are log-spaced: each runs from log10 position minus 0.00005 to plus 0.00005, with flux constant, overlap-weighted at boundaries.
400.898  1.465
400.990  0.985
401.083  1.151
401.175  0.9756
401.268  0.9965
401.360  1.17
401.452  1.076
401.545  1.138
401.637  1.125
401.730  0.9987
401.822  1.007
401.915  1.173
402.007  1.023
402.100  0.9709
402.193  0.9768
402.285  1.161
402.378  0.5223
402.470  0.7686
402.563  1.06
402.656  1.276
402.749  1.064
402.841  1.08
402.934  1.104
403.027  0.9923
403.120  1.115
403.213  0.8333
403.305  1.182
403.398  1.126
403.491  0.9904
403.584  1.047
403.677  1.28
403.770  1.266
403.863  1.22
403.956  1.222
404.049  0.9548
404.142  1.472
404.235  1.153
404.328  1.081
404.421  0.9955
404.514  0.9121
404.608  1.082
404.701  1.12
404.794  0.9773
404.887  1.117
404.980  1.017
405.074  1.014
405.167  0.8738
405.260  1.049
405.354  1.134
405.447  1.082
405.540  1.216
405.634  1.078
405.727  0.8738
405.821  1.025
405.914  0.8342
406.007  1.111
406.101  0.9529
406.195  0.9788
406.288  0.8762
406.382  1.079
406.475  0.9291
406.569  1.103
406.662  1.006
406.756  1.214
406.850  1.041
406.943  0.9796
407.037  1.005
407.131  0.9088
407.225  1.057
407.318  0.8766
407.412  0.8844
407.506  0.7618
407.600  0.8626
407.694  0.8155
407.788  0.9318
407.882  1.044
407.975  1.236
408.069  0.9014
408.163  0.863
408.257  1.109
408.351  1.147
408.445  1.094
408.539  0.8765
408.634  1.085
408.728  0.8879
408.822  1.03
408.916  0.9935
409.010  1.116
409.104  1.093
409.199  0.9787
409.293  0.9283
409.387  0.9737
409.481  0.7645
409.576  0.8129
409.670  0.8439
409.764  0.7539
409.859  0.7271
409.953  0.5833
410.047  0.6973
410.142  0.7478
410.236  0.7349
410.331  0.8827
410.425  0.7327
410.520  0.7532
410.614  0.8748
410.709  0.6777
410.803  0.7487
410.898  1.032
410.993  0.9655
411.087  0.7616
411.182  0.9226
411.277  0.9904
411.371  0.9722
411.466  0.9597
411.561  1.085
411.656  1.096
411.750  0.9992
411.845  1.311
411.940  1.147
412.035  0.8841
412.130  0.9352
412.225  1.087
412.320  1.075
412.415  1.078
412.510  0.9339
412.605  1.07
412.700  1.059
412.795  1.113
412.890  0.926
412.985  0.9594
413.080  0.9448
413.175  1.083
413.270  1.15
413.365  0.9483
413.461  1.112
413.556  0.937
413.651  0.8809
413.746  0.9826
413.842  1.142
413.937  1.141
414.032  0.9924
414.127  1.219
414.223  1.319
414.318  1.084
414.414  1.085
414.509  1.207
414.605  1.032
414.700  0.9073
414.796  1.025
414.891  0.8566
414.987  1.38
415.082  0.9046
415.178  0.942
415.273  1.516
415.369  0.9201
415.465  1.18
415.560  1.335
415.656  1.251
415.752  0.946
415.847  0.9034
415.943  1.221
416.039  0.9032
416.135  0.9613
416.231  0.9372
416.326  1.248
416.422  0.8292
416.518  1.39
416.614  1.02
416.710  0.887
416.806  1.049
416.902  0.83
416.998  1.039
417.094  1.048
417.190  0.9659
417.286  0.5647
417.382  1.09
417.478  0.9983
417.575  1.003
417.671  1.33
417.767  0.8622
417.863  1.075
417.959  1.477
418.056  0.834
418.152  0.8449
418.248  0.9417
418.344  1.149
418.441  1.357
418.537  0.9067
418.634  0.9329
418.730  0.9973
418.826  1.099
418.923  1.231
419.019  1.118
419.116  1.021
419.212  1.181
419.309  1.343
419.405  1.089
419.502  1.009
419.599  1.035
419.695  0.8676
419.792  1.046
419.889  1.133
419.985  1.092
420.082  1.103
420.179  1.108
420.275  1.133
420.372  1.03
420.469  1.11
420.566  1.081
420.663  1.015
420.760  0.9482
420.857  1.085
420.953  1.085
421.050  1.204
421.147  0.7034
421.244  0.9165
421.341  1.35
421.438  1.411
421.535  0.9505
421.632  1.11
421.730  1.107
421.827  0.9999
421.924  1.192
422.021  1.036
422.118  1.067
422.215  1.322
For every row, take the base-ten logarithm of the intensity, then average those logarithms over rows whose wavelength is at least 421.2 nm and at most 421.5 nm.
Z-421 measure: 0.08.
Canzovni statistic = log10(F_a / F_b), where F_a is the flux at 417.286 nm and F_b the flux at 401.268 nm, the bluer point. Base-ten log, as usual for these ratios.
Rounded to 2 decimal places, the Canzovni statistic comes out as -0.25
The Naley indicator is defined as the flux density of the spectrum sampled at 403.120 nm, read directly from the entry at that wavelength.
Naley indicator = 1.115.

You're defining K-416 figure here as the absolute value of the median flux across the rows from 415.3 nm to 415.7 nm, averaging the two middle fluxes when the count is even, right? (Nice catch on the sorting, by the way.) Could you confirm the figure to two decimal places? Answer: 1.22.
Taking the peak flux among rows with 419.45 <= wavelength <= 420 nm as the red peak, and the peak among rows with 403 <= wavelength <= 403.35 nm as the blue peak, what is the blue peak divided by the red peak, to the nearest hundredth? 1.04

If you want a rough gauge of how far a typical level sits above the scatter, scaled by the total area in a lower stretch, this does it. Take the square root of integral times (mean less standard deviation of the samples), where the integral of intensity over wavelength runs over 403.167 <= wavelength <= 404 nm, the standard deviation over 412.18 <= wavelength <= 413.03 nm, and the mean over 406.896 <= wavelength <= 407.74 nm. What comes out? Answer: 0.89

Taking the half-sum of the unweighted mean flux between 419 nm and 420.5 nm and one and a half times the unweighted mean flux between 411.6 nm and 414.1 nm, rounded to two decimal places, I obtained 1.32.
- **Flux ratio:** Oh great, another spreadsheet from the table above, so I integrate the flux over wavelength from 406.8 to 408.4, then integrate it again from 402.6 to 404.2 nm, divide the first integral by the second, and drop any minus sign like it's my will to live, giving 0.86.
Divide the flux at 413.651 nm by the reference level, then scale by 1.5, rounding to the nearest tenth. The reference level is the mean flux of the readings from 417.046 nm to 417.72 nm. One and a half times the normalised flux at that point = 1.3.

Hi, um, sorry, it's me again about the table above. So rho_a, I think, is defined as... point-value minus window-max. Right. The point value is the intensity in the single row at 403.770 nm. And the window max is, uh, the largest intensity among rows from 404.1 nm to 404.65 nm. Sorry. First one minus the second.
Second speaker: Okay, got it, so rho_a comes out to -0.21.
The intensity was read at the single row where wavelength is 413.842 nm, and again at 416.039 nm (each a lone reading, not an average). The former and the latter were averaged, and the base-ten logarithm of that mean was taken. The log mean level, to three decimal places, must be 0.010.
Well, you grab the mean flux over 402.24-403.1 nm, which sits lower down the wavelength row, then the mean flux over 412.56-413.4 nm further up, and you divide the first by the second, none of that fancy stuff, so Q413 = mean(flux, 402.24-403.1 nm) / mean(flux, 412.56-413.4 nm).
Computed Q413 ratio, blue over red 0.976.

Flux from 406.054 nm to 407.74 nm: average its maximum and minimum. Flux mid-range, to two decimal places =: 0.99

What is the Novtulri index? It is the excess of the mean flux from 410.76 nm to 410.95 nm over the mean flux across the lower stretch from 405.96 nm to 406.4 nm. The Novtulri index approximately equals -0.1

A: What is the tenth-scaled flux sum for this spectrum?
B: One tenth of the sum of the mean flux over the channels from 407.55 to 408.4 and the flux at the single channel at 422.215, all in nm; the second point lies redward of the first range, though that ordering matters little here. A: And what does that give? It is 0.231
